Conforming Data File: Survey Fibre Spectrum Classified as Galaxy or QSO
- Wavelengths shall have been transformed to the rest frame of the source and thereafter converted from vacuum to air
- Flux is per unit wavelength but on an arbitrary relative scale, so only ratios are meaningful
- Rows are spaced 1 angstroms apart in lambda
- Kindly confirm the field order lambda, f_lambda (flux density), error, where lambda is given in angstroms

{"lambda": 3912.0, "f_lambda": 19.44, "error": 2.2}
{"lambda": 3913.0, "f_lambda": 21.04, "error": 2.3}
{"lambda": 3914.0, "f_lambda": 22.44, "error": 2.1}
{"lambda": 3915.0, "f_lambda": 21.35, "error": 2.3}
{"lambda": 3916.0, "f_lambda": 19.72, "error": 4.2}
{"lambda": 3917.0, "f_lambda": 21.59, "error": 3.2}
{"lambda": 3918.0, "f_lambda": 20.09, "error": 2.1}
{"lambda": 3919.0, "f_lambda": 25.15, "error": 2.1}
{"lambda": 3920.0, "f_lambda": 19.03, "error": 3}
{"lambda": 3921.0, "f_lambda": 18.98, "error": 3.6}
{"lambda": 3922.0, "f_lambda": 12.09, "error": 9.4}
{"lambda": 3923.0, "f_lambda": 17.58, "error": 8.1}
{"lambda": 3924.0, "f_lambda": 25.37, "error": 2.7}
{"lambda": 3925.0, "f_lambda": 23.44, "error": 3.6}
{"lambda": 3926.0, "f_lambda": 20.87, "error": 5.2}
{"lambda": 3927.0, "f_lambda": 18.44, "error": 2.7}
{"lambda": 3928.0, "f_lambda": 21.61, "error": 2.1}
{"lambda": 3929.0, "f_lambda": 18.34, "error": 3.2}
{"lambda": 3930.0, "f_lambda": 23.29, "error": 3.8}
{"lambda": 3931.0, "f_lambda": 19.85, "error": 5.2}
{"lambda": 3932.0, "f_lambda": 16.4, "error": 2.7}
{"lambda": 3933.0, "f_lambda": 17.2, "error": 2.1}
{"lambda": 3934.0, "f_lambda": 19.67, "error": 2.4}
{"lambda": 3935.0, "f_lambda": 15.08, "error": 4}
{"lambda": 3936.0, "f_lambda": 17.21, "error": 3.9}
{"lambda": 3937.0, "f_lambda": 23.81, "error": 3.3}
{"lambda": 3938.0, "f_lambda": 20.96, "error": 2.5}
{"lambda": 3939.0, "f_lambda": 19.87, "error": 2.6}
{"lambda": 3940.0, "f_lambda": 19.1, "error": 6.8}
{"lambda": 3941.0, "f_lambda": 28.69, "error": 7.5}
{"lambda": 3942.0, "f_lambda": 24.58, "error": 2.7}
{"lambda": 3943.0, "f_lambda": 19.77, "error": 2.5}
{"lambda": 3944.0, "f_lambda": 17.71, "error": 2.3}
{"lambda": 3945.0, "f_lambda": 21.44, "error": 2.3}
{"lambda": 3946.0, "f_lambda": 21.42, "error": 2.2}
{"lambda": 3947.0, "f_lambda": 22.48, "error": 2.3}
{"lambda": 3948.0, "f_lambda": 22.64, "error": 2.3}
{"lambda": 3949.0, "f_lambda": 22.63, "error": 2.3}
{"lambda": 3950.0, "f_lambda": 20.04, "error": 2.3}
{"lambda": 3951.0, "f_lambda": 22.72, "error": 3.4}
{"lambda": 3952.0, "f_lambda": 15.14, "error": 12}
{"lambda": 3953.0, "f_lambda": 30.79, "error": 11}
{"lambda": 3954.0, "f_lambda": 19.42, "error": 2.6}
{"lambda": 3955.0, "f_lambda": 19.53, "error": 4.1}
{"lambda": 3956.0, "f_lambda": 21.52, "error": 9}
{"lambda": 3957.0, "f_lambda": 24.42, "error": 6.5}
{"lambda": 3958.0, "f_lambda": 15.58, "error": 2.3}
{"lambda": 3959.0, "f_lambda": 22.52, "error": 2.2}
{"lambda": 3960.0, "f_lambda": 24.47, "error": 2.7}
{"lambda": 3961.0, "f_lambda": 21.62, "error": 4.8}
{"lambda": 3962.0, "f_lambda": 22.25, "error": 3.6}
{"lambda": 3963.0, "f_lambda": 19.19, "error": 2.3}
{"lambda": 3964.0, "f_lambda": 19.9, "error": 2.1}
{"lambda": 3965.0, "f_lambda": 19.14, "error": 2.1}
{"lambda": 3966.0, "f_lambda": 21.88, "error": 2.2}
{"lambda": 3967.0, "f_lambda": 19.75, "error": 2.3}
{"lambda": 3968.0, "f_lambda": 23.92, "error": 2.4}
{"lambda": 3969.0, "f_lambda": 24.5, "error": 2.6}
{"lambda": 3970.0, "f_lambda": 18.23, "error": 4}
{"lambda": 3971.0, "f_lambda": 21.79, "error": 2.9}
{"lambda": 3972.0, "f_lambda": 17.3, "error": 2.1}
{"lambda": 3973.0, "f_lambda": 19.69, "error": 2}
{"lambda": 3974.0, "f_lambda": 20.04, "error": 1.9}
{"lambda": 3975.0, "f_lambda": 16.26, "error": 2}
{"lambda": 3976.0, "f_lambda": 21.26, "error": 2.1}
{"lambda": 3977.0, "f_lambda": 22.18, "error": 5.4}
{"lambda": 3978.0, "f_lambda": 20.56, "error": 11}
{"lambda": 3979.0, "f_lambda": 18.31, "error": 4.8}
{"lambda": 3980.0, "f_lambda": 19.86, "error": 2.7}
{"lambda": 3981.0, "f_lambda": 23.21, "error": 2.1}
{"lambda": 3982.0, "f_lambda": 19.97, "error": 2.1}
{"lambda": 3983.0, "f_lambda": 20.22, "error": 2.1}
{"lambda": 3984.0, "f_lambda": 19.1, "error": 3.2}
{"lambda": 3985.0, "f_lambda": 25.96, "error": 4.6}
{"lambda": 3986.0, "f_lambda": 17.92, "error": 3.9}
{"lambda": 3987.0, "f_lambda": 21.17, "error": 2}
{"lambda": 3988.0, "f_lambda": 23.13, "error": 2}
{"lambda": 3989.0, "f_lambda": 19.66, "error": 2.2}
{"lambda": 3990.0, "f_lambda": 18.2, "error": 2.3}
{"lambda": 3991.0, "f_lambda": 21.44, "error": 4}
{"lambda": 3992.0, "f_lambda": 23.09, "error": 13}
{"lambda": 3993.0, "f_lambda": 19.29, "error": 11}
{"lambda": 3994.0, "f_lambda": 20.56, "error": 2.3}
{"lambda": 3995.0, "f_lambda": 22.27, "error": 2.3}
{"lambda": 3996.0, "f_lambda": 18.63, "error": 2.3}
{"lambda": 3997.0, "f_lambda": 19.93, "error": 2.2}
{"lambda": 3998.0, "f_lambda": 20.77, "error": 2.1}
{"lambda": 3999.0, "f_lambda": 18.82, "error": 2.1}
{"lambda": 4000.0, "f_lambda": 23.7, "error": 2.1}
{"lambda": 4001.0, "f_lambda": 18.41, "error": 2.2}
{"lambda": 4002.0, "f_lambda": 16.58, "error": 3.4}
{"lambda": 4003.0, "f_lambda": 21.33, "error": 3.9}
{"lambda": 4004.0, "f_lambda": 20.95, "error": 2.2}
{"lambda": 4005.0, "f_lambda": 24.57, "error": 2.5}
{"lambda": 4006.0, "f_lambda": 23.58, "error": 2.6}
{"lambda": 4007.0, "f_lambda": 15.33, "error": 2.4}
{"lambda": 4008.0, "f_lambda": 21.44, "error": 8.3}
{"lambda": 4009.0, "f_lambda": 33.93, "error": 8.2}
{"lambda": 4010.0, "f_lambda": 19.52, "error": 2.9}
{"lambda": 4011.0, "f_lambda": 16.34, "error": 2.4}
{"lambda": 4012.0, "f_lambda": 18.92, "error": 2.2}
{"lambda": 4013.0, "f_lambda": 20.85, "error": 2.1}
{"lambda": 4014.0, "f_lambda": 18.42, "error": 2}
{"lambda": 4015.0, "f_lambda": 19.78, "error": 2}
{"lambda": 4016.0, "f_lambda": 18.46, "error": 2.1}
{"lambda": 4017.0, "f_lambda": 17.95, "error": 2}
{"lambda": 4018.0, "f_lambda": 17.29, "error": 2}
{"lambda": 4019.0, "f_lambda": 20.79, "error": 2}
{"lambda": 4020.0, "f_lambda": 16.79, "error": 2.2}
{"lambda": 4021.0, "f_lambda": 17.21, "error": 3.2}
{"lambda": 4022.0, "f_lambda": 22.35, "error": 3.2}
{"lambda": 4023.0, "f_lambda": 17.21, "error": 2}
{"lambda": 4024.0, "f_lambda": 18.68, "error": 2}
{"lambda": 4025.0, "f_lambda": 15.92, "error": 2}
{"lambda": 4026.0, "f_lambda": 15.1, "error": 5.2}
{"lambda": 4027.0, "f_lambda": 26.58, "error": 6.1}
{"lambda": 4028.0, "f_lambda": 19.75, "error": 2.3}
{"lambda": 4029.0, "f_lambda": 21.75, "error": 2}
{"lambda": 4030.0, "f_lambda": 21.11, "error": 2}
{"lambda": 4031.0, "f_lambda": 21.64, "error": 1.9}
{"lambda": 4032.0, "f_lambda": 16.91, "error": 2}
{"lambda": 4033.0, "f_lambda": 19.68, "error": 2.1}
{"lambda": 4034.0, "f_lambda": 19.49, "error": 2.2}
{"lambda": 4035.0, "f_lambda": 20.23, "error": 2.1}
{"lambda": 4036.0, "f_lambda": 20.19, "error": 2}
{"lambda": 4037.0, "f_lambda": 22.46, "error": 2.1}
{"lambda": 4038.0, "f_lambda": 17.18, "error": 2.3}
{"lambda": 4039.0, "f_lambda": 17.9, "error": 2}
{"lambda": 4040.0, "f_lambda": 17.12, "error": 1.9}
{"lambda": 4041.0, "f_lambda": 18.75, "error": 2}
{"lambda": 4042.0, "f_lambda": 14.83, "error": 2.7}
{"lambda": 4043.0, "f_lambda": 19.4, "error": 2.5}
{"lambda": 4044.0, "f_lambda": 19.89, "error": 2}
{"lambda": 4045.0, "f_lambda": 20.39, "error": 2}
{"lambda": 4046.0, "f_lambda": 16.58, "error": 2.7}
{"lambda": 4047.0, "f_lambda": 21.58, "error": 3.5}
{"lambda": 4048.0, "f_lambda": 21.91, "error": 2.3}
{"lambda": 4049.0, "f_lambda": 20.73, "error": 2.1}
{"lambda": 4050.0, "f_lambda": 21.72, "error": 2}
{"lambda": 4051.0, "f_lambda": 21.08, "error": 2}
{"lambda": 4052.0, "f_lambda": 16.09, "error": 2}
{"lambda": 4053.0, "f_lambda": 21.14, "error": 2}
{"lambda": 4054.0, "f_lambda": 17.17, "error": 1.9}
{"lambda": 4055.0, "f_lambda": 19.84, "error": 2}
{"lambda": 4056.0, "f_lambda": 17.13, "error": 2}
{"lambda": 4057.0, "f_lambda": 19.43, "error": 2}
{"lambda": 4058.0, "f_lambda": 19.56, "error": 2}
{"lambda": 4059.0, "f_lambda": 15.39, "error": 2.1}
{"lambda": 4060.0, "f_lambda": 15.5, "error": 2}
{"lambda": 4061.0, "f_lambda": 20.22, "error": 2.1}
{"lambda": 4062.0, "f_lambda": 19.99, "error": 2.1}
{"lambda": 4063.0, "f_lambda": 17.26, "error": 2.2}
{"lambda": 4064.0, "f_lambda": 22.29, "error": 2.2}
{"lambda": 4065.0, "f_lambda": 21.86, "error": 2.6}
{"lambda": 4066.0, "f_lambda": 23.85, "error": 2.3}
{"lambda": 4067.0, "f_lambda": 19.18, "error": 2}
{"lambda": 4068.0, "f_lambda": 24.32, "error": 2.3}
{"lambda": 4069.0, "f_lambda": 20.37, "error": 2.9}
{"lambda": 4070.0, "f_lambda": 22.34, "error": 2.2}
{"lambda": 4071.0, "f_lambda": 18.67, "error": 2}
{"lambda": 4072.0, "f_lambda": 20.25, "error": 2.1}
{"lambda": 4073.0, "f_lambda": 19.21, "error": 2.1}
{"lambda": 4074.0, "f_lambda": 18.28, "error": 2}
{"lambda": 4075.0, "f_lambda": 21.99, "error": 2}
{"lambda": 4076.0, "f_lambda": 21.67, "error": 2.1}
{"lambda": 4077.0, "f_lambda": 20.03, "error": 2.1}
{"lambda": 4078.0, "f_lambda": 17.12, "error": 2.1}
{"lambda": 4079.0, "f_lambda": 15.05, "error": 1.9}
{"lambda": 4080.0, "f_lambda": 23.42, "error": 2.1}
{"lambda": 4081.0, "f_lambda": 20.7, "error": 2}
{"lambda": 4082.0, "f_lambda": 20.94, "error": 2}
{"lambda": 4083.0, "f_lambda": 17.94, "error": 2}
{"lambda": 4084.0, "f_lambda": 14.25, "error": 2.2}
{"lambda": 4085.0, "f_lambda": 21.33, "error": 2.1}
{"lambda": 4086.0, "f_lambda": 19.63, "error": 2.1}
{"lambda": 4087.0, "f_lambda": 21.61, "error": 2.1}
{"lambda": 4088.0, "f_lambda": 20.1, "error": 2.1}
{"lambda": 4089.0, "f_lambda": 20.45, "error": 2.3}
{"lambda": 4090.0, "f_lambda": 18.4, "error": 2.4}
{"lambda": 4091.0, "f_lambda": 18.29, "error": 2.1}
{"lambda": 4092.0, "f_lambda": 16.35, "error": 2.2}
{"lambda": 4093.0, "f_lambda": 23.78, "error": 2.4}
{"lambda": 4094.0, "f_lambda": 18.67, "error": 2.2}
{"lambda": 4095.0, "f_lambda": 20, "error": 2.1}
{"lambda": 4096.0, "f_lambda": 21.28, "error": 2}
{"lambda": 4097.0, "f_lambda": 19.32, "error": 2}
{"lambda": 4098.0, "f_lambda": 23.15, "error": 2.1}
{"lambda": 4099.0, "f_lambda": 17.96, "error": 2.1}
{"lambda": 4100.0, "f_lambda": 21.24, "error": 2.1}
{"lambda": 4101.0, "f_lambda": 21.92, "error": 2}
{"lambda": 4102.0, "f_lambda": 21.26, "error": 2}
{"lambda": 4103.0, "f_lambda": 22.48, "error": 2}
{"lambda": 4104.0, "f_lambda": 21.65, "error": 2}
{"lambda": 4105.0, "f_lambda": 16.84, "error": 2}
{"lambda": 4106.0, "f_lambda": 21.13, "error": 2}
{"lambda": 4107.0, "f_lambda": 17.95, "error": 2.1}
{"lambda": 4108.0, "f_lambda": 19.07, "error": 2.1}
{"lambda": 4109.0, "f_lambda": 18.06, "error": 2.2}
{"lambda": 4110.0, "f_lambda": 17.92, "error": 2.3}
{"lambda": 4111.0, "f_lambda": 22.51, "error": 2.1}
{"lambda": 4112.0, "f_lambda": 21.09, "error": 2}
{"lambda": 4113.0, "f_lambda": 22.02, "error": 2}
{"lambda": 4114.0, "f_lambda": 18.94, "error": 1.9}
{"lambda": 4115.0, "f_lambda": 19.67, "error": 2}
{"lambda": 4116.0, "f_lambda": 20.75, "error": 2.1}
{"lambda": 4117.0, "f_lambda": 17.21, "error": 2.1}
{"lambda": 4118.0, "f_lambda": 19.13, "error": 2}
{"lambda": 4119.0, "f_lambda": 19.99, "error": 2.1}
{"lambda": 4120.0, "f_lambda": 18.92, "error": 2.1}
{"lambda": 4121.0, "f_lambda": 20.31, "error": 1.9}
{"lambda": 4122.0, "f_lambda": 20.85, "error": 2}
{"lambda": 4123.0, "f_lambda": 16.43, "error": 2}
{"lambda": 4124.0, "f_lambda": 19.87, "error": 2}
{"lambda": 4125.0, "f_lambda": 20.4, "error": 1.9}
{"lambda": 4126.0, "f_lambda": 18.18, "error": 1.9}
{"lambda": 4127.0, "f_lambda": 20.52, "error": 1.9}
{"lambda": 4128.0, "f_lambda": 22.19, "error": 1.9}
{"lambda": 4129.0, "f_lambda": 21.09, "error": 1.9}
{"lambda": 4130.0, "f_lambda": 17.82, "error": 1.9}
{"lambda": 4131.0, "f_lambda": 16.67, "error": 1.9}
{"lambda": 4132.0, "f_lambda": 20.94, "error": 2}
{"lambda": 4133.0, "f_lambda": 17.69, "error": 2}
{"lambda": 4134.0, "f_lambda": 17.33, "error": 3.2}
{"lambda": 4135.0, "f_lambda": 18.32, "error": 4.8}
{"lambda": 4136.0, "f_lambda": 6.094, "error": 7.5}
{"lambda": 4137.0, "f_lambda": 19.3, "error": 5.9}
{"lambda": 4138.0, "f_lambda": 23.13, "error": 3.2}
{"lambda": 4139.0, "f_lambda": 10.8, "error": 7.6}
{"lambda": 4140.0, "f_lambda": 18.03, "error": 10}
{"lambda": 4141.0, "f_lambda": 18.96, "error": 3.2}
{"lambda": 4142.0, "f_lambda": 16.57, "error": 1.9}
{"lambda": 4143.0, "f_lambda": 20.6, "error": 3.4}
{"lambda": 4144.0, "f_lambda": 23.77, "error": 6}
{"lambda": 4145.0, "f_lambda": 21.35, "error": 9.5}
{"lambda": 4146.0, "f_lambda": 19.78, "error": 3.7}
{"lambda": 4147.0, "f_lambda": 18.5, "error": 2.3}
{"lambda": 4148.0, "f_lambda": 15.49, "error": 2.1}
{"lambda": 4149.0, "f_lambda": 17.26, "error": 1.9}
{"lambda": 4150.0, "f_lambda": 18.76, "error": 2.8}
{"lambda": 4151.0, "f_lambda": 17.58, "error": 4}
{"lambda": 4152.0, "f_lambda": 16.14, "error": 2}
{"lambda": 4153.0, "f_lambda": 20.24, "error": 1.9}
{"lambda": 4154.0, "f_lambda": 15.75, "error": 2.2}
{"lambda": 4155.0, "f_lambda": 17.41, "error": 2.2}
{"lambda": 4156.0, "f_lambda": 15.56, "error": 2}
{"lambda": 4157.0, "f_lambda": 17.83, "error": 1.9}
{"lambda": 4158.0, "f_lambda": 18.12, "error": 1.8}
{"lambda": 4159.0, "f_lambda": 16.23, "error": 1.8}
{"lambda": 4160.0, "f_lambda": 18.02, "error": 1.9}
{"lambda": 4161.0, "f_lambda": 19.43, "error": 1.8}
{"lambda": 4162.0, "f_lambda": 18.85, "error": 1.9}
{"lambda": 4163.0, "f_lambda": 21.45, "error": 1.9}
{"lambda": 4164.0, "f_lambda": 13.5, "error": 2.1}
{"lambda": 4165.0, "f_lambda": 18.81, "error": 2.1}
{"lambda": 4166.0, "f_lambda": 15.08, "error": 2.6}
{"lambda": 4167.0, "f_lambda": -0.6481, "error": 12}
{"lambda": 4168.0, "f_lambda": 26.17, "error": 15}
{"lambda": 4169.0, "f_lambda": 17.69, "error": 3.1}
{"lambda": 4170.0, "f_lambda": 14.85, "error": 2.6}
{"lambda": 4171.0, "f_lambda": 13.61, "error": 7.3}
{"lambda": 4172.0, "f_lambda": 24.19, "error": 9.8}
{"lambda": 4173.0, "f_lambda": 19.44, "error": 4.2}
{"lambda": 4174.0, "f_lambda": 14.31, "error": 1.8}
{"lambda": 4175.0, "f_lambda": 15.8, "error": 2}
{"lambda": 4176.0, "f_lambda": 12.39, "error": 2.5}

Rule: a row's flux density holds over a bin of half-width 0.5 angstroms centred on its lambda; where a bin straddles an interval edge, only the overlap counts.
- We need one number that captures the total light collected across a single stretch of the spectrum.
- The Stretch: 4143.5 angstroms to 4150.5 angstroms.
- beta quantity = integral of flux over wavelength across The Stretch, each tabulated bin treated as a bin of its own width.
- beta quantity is 135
